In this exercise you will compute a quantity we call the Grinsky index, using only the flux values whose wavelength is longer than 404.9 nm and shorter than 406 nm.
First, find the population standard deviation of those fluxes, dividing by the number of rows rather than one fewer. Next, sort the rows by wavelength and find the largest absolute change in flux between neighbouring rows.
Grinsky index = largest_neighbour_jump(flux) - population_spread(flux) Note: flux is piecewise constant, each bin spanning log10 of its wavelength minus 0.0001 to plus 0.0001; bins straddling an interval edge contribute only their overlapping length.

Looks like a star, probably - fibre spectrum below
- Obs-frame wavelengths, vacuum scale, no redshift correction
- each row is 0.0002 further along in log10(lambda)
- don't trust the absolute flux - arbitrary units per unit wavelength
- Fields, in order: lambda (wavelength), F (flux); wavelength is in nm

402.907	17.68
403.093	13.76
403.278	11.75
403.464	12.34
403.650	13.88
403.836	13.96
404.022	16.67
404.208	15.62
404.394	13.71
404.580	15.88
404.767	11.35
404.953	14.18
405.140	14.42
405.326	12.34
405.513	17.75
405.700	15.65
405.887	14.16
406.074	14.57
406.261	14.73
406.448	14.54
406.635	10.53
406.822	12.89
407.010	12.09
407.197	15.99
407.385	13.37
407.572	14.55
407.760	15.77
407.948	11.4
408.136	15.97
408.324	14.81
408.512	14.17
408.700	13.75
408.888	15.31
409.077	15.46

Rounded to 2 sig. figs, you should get 3.8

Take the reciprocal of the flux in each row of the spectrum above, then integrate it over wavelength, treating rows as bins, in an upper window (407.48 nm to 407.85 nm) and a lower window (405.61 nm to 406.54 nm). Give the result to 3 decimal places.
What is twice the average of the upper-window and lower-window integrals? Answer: 0.088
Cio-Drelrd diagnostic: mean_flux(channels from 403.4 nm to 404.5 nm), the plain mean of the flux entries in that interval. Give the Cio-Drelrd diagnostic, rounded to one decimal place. 14.4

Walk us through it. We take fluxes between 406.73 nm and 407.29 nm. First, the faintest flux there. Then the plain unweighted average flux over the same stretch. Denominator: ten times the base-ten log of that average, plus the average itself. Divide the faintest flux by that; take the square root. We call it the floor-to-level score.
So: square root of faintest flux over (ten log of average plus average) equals 0.70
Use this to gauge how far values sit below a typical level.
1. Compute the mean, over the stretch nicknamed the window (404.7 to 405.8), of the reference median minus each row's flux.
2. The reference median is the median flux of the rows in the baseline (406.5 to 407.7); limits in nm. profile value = -1.2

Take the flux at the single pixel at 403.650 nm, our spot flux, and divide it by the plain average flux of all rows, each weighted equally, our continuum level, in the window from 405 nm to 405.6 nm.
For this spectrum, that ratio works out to 0.94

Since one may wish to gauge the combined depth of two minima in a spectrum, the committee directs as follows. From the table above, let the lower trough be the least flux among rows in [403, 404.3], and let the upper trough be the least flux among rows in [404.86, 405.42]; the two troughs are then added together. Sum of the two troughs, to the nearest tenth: 24.1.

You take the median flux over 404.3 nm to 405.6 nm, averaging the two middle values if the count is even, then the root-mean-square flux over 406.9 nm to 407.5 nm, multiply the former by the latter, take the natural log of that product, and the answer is 5.28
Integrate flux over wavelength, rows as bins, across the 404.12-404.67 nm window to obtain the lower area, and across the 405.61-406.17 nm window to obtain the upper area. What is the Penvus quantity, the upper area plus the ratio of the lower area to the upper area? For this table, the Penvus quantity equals 9.3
